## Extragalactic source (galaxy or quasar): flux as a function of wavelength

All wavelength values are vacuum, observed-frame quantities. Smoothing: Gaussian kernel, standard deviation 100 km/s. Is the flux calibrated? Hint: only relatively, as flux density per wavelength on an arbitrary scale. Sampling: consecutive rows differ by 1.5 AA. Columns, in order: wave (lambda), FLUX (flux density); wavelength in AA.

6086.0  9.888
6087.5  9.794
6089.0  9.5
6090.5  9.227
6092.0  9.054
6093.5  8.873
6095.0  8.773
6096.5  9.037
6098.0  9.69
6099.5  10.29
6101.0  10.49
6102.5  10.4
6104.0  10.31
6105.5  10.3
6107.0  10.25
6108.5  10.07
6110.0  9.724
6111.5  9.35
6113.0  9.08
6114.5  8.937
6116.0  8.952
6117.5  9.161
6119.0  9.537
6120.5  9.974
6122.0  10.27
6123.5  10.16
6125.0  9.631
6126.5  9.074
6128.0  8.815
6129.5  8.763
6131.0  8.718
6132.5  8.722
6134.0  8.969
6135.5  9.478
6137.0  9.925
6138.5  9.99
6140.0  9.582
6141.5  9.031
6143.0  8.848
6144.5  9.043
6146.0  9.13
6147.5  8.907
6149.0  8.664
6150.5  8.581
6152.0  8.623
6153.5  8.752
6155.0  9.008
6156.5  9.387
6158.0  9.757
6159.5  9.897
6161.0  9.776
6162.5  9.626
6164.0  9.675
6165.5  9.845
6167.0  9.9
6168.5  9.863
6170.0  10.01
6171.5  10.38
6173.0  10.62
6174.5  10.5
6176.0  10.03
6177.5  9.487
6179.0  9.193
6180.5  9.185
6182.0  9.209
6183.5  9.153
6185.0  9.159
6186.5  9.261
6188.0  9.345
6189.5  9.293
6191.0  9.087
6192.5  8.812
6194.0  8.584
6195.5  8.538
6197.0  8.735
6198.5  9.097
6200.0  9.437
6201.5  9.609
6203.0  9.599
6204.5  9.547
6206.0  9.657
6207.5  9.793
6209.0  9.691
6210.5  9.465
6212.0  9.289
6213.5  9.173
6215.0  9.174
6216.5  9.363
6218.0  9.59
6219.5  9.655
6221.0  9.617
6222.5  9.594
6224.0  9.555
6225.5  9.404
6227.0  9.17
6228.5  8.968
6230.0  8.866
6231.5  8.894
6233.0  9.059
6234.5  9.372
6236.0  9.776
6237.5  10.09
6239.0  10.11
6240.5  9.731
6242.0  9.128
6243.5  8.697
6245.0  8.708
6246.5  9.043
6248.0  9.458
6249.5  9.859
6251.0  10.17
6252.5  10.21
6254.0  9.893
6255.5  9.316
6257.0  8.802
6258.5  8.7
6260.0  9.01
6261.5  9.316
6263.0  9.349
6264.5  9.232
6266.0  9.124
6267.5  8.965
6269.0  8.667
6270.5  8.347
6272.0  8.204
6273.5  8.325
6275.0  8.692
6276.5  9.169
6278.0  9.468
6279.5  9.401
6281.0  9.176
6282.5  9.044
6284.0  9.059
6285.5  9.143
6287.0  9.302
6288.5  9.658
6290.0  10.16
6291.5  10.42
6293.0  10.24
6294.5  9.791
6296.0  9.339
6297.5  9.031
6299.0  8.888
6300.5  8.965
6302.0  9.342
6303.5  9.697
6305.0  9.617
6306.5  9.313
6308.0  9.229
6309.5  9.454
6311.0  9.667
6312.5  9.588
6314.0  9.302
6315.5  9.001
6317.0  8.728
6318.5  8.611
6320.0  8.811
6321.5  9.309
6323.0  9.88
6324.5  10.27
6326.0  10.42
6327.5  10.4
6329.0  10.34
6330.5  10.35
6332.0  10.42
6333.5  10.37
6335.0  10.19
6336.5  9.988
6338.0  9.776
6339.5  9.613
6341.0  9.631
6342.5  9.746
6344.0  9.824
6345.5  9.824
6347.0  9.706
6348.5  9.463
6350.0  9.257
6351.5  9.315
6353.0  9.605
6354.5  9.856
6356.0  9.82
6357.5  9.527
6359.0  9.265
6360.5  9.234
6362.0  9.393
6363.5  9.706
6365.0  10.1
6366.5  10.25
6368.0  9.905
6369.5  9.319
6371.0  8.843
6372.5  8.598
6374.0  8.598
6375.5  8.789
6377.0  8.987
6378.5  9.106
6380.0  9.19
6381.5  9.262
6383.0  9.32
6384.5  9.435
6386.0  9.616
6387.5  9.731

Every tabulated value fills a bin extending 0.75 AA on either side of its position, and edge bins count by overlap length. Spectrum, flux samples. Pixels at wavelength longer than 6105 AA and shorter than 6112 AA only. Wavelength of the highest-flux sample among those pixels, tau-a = 6105.5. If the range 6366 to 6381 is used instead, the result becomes 6366.5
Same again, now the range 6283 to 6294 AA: 6291.5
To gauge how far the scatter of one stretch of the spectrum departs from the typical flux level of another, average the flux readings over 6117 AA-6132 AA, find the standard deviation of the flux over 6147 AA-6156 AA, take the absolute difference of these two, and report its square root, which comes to 3.04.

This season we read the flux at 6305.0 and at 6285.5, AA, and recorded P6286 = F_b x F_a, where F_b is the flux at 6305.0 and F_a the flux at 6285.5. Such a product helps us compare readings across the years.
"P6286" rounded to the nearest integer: 88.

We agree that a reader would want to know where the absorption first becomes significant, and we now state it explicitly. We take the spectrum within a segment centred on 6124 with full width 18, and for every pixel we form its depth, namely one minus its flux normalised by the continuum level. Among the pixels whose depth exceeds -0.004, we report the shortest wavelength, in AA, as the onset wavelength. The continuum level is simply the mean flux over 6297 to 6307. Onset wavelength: 6116.0 AA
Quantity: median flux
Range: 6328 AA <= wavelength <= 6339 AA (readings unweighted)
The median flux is 10.3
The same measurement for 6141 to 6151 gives 8.9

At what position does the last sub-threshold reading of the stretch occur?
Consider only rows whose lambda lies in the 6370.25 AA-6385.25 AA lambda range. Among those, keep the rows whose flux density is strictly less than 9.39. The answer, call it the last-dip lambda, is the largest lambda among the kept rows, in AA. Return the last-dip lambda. 6383.0 AA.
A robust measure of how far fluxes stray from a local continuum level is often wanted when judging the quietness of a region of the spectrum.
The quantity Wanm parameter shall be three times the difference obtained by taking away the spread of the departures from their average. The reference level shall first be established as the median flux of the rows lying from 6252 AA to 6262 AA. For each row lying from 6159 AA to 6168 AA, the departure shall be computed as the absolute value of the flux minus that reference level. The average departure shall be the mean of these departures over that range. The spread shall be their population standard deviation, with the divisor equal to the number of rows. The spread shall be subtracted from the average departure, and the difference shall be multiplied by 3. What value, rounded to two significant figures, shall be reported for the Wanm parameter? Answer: 1.1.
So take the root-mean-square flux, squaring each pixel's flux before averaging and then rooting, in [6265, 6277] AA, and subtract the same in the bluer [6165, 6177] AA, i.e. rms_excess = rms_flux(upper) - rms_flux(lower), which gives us -1.5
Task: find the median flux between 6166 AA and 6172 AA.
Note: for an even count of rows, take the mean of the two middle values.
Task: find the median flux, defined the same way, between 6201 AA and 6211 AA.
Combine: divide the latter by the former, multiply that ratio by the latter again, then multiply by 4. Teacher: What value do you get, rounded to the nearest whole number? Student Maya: 37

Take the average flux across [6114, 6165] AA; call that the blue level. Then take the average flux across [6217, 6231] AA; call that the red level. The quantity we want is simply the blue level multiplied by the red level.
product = 87.0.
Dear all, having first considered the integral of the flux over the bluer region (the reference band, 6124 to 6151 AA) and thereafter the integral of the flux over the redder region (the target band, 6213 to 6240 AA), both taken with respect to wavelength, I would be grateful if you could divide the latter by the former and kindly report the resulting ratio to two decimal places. 1.03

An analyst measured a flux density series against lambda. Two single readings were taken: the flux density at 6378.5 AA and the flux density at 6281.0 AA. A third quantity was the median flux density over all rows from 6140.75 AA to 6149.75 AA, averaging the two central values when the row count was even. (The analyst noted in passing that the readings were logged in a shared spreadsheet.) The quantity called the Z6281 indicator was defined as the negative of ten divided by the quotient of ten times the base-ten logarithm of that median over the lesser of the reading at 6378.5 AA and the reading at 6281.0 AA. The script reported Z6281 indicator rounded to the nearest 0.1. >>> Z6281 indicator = -9.6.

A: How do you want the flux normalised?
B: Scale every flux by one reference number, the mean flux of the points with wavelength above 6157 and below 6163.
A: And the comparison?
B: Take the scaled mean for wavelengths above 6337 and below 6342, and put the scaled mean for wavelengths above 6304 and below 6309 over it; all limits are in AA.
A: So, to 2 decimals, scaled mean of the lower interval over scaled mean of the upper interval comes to 0.97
